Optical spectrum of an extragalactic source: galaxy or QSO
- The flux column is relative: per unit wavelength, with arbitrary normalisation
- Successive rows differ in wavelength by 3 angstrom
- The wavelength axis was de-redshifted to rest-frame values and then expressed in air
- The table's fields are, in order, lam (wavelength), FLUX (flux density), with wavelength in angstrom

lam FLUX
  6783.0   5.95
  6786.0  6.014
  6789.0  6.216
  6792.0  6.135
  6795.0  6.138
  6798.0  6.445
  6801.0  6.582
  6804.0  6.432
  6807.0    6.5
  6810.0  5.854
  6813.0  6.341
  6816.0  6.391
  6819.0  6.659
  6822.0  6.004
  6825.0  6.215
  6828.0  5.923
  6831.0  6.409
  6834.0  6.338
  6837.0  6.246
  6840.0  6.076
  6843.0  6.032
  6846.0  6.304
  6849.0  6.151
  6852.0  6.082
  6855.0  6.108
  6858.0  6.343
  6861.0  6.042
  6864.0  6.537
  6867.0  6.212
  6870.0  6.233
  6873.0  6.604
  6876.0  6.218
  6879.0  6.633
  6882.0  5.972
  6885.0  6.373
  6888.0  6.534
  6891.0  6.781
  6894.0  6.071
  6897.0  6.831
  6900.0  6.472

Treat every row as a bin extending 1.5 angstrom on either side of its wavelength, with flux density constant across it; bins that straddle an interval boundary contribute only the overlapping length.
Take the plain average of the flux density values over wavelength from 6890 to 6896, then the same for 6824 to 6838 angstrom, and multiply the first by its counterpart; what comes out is 40.0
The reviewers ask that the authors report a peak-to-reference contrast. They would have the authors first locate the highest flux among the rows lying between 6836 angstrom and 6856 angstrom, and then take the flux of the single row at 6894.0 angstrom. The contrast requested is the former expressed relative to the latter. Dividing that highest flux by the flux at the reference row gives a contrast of 1.04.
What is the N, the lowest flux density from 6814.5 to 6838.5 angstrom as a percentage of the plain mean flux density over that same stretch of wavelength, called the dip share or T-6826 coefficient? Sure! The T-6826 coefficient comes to 94.4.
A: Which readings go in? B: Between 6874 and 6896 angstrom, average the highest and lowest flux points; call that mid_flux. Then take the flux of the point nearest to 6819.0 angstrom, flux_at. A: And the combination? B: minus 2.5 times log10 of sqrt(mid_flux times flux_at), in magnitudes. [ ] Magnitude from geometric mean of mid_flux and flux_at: -2.035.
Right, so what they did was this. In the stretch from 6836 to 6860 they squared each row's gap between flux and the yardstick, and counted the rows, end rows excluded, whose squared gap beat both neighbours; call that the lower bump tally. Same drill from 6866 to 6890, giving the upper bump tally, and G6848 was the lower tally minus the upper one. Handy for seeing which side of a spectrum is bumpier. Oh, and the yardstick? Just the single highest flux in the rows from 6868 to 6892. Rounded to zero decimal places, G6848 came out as 0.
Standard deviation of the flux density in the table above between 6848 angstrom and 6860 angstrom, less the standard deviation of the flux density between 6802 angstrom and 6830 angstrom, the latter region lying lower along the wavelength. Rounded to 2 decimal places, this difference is -0.16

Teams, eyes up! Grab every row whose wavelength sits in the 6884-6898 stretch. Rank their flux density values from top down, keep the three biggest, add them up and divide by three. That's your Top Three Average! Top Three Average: 6.72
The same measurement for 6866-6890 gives 6.59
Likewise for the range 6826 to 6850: 6.35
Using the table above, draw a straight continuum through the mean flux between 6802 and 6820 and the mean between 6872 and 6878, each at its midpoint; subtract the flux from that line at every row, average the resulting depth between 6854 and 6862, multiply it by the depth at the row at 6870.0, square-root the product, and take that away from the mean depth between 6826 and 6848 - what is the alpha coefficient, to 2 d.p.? -0.01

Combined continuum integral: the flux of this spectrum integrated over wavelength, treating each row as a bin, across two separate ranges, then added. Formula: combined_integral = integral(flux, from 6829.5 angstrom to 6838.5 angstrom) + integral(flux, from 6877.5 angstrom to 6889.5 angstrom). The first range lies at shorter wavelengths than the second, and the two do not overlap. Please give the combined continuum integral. 134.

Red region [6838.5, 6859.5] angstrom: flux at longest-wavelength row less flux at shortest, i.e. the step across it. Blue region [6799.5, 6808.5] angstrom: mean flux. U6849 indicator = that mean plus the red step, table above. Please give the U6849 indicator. 6.8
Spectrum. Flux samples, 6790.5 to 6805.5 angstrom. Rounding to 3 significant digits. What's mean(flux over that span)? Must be 6.35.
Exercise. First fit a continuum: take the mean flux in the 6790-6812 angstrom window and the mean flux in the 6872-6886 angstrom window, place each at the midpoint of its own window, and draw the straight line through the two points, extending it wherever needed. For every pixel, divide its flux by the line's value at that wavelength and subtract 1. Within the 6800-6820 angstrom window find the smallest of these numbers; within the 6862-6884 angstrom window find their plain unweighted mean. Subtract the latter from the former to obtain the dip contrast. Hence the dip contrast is -0.07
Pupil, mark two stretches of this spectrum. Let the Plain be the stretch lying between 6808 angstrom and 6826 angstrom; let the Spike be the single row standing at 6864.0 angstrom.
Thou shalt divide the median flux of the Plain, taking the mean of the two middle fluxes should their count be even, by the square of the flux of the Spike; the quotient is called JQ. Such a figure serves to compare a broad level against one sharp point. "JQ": 0.147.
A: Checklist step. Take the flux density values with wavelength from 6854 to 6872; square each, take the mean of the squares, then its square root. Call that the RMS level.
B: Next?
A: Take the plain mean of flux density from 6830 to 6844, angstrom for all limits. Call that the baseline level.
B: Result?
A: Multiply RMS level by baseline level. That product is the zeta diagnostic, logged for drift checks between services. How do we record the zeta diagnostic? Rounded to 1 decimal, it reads 38.9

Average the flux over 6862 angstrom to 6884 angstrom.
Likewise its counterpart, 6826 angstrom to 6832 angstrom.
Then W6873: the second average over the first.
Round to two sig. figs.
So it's 0.97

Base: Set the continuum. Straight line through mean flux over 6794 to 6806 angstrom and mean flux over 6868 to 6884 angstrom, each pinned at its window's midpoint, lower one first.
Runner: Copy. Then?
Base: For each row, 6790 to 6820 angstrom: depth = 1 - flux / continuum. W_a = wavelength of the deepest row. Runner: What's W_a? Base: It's 6810.0 angstrom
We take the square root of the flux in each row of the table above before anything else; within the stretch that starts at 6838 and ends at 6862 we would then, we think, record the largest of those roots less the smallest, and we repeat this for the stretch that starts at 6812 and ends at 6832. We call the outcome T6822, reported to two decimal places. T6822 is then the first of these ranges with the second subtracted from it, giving -0.08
